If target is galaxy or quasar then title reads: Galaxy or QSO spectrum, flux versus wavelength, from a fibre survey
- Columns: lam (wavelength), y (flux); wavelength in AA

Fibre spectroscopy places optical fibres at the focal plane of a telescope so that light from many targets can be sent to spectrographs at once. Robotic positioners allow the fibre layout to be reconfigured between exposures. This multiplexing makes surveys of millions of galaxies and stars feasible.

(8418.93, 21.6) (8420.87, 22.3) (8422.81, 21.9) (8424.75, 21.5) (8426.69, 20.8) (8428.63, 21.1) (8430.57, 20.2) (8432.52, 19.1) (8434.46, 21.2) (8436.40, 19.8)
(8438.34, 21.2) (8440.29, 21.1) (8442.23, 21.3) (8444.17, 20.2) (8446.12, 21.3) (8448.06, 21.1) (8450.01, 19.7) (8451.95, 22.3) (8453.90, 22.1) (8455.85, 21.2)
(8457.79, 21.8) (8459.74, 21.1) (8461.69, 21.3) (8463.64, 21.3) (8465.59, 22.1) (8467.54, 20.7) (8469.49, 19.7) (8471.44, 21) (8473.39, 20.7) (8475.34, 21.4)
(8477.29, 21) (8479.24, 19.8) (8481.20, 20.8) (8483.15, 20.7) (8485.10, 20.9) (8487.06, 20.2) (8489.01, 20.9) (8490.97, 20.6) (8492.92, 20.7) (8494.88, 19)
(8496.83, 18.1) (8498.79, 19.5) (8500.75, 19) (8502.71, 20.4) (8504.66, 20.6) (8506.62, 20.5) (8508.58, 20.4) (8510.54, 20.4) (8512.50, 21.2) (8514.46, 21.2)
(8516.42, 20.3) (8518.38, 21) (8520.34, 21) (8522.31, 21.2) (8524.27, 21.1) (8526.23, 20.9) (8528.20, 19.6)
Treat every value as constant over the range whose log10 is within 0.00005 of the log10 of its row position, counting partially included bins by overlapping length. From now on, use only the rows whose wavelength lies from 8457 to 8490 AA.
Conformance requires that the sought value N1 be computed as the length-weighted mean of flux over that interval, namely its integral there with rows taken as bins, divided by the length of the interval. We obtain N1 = 20.9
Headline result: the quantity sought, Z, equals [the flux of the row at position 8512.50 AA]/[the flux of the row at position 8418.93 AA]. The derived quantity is 0.98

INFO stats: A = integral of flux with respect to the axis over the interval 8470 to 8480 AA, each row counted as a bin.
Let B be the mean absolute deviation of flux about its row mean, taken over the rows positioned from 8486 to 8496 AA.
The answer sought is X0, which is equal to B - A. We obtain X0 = -207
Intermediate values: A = 208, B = 0.54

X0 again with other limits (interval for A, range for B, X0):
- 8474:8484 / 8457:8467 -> -207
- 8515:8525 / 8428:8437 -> -209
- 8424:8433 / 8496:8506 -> -184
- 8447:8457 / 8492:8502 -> -212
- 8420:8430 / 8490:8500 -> -214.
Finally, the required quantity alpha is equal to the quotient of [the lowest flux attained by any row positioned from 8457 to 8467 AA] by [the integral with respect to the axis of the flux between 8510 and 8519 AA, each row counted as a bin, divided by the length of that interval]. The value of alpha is 1.01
